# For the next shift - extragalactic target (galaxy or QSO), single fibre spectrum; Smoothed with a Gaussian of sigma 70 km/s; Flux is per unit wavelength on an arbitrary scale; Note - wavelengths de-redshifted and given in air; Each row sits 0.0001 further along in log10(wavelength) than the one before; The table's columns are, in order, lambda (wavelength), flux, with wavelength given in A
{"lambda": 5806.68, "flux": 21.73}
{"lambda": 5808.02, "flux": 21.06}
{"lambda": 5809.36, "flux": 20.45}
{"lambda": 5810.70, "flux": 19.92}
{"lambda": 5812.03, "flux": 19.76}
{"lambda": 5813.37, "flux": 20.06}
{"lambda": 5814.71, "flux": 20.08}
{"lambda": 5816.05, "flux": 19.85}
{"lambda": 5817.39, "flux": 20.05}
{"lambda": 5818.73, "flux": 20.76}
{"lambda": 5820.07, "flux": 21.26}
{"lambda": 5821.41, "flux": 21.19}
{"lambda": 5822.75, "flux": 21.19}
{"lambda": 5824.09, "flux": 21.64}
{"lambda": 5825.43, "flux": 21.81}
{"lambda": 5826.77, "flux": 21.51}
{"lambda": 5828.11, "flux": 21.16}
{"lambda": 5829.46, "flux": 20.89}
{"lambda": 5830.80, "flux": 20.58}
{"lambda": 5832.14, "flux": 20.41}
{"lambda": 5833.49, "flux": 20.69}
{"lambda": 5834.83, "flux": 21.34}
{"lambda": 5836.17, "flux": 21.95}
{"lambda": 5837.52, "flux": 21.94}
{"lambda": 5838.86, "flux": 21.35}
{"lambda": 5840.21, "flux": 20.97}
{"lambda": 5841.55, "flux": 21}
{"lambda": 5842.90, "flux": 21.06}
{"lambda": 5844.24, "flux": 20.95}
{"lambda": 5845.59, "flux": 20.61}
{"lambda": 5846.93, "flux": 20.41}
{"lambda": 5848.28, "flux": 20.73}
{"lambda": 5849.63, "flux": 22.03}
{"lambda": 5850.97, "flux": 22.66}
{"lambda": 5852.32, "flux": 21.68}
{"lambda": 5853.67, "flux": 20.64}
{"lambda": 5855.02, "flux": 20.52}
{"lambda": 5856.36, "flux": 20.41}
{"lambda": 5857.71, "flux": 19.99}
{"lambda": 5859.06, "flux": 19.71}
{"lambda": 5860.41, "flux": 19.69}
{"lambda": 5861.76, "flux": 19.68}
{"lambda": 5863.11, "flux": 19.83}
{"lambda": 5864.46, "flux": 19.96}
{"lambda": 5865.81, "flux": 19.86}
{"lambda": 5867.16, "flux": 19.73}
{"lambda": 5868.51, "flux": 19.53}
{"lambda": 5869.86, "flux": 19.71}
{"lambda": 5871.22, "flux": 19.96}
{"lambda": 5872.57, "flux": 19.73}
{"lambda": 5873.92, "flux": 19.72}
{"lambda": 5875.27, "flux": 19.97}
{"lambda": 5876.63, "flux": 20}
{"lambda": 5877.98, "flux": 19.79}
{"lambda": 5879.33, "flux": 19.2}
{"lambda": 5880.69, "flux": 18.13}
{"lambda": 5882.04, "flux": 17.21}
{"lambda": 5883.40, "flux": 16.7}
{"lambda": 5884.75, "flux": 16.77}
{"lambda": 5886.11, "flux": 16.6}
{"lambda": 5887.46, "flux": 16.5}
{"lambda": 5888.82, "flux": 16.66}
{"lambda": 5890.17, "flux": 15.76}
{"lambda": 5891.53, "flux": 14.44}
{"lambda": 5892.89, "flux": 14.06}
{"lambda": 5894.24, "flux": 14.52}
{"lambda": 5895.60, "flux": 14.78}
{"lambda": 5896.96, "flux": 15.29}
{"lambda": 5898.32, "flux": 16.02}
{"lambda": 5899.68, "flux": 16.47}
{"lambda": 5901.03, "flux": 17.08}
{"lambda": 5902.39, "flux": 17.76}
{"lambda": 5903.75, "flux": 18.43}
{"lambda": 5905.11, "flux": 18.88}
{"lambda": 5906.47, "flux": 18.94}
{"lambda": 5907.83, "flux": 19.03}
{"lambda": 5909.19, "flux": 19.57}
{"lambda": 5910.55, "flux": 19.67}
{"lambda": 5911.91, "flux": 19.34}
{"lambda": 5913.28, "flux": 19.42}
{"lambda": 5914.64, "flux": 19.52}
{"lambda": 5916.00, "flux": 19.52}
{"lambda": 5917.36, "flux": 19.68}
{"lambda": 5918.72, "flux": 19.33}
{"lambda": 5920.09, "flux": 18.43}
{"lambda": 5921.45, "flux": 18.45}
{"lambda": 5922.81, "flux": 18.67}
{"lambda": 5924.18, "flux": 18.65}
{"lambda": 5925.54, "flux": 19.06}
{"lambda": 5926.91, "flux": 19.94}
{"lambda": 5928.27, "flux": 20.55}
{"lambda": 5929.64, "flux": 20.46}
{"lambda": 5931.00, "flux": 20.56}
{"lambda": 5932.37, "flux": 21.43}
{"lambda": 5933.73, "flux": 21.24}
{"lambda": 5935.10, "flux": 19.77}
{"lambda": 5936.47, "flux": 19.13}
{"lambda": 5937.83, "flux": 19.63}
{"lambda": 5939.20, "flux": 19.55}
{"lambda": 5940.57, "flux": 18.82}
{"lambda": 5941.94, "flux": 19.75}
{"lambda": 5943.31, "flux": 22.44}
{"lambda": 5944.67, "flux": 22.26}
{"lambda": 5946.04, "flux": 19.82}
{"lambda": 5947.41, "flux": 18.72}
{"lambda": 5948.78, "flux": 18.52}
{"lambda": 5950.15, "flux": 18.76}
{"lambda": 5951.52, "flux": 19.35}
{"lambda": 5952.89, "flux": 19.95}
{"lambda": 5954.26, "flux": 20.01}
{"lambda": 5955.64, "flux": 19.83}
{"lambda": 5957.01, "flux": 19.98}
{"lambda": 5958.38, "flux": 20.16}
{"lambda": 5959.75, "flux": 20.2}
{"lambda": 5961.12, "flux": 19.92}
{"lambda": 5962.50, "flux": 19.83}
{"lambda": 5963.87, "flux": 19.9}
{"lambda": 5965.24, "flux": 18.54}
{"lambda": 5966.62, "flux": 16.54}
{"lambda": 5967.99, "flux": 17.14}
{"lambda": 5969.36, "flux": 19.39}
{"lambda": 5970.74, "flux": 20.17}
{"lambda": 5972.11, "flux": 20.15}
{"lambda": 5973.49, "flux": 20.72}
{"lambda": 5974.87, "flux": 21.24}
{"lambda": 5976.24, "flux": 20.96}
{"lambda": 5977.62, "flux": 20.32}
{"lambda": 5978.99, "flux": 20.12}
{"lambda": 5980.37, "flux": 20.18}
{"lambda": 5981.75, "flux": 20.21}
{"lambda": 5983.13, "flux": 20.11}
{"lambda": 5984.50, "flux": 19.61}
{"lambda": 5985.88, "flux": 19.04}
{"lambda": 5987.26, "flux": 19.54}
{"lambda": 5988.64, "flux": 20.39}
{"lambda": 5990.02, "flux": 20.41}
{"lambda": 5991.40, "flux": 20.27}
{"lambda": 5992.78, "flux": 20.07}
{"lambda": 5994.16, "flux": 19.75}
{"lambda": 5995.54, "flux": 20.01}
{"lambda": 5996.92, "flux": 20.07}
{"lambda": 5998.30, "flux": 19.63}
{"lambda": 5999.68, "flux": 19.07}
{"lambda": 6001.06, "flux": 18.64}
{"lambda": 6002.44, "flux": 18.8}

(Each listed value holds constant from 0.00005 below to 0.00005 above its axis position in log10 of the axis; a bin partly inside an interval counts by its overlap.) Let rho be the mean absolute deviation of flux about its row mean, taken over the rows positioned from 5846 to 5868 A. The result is 0.68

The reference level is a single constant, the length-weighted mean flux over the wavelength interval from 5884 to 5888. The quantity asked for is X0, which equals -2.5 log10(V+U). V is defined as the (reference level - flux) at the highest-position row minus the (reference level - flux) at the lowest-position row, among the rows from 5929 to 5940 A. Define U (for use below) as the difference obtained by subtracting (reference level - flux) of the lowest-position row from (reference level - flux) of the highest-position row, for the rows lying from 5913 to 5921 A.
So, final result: -0.7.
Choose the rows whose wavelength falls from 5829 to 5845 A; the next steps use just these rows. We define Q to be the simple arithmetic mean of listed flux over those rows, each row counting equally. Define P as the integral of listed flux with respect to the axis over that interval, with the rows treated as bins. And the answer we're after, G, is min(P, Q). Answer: 21.1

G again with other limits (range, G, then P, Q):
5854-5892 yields 18.8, 715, 18.8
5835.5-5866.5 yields 20.8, 644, 20.8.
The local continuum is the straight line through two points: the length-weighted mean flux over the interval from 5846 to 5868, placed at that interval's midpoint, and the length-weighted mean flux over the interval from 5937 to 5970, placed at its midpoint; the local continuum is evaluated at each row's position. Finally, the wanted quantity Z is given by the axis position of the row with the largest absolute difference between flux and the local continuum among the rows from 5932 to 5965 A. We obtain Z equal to 5943.31 A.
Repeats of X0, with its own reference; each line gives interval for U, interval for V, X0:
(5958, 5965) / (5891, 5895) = 1.9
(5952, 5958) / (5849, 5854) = -0.3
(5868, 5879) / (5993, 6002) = 0.2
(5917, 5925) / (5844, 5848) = -0.5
